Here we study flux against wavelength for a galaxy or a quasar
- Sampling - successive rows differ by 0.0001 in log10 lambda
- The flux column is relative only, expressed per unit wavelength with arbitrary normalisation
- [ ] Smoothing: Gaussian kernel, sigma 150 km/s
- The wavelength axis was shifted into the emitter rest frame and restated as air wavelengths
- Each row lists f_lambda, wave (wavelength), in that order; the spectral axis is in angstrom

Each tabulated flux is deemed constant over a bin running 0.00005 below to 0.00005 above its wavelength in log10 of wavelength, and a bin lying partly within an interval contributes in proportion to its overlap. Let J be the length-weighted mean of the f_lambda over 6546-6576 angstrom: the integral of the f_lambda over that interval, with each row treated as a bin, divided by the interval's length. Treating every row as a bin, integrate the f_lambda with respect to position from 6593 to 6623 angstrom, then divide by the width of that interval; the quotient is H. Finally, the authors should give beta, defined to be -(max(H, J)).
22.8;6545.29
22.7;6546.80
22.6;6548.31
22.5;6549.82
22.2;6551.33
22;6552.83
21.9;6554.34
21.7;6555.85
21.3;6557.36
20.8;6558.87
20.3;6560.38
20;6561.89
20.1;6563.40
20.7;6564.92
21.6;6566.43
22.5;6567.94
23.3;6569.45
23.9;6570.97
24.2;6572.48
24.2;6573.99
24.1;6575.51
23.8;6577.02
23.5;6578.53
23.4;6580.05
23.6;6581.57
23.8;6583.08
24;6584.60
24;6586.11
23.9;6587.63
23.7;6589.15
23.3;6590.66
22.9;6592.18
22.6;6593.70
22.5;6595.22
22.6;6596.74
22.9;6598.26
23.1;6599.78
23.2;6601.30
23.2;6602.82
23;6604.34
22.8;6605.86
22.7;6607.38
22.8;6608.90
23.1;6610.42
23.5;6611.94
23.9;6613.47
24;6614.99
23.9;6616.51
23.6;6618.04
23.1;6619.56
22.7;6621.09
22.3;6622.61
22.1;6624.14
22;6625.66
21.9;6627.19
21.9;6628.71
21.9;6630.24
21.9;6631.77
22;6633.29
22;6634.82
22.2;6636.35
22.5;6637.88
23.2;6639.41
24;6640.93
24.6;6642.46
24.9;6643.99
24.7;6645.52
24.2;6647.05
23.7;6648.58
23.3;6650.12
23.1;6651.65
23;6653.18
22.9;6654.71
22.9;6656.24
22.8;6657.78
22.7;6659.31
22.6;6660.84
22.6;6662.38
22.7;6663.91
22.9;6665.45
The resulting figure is -23.1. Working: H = 23.1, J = 22.1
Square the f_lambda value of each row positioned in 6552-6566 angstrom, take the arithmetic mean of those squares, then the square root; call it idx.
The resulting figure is 21.0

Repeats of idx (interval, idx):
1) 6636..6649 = 23.8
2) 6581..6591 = 23.8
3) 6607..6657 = 23.1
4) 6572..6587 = 23.9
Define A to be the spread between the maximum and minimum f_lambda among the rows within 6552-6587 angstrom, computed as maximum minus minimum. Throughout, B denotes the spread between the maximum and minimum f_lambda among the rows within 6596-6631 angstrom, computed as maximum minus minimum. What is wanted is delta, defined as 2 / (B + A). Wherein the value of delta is 0.317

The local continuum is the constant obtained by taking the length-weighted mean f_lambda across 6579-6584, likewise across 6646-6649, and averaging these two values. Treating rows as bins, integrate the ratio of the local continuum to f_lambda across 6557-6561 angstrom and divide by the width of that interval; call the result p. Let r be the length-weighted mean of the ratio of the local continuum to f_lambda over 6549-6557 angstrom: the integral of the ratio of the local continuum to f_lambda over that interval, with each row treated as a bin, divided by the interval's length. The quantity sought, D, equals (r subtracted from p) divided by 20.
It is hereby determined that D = 0.0033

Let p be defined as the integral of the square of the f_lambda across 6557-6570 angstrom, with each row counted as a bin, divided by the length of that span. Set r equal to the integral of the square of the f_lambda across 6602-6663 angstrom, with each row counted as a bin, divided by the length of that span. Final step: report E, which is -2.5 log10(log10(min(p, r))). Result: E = -1.06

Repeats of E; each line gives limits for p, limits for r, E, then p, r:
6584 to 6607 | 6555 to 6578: -1.08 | 537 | 494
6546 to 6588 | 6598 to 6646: -1.08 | 512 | 529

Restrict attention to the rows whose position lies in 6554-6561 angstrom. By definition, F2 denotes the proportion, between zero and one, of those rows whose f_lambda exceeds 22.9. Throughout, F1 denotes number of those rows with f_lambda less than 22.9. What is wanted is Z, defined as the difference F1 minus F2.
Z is 5.0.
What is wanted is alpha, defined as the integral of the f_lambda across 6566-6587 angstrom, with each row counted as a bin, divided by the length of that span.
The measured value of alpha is 23.6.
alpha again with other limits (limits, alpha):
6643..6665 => 23.3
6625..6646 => 22.8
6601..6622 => 23.2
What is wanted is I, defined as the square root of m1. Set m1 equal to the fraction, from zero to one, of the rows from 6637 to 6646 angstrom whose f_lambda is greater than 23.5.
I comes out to 0.8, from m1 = 0.7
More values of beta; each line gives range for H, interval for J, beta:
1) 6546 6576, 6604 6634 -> -22.8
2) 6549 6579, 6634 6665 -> -23.2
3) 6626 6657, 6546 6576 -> -23.0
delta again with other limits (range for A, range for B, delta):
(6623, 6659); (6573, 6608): 0.426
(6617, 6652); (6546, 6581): 0.278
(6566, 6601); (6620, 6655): 0.357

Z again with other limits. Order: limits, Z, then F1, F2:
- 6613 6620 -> -1.0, 0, 1.0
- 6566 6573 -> 1.4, 2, 0.6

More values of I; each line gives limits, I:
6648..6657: 0.4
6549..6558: 0.0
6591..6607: 0.0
